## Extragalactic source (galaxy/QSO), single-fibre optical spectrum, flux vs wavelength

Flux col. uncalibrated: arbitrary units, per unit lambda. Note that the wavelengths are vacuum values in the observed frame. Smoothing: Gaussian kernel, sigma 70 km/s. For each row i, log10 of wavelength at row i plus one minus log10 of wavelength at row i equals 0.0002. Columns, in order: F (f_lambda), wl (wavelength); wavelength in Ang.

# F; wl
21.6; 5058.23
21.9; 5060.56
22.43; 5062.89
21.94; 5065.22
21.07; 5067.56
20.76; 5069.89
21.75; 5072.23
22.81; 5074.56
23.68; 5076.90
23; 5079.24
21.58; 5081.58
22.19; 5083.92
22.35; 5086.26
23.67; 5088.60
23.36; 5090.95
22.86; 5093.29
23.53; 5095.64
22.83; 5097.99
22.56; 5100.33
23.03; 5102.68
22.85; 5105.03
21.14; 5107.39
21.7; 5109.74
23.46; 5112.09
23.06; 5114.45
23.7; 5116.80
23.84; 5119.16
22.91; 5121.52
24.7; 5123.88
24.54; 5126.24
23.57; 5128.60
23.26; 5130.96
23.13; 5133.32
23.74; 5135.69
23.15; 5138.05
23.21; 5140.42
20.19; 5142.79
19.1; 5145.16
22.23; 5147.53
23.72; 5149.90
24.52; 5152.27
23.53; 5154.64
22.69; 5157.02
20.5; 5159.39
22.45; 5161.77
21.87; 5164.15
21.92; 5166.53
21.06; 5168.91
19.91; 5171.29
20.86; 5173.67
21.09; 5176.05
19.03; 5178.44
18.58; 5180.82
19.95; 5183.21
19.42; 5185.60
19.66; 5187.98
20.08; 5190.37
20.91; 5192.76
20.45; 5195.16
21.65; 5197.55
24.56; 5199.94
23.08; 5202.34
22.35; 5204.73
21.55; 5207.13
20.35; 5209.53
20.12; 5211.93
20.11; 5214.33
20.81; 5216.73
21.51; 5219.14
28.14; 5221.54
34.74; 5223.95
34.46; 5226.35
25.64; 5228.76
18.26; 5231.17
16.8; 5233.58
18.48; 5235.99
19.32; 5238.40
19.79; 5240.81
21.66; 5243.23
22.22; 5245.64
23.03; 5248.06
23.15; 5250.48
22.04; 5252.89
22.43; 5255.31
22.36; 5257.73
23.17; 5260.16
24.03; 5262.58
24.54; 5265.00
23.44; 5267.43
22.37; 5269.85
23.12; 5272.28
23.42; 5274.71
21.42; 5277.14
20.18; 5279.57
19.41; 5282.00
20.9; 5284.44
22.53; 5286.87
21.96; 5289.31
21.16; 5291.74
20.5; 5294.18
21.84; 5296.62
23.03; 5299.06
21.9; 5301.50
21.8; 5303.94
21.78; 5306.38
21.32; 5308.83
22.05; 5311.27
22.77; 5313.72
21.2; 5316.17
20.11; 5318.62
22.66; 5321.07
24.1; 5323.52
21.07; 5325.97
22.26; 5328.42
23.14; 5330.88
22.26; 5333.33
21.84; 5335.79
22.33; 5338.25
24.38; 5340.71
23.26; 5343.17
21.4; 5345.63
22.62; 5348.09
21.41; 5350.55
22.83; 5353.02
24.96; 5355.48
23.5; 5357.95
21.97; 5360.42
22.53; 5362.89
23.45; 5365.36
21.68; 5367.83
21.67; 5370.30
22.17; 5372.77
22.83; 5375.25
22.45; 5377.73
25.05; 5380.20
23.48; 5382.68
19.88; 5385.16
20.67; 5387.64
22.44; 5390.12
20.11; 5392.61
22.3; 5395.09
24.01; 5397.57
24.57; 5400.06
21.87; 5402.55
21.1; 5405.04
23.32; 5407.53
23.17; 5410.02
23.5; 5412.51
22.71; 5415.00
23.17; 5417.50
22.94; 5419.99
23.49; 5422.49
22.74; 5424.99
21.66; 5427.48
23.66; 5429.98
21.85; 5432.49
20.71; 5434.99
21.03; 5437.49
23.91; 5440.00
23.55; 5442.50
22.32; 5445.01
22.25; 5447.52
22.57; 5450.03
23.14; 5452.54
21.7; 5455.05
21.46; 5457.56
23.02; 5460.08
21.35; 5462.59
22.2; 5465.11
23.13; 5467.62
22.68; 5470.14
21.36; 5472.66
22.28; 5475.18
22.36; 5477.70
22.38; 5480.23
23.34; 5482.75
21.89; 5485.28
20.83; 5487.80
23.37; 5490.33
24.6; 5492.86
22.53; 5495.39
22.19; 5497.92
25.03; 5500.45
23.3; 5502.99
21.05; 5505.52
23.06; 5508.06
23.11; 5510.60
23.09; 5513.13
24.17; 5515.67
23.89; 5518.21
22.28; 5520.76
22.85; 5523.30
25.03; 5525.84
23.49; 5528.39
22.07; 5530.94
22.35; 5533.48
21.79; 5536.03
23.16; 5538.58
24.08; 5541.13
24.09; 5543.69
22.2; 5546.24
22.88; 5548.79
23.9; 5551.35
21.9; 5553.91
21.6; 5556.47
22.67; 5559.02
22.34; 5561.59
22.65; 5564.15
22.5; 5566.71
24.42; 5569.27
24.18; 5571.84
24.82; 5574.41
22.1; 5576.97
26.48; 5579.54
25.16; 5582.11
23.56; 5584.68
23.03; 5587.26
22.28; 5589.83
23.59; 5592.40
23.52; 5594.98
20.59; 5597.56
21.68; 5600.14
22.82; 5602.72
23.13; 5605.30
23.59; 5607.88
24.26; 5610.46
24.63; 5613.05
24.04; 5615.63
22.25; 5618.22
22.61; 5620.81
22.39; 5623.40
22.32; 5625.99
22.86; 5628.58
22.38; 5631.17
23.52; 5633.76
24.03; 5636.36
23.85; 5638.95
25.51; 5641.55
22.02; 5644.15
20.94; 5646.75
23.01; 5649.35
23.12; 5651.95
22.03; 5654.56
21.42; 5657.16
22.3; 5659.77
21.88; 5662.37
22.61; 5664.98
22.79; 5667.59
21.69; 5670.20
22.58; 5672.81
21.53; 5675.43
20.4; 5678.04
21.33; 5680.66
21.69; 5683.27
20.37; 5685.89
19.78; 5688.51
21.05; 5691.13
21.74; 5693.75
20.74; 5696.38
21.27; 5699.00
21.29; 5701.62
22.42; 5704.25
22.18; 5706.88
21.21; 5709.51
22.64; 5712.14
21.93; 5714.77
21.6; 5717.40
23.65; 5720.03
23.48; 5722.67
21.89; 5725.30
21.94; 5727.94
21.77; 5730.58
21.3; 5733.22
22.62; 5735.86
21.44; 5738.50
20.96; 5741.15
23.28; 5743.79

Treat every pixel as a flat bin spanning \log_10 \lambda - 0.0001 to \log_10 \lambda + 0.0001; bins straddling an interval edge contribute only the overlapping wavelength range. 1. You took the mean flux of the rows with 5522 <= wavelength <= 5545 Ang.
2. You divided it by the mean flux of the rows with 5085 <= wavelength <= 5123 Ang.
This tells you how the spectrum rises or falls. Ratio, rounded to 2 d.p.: 1.01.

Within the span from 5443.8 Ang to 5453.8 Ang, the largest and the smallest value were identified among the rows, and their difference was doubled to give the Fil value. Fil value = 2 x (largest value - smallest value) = 1.8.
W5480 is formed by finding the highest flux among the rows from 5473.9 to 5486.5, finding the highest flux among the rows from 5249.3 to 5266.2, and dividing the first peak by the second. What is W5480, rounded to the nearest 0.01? 0.95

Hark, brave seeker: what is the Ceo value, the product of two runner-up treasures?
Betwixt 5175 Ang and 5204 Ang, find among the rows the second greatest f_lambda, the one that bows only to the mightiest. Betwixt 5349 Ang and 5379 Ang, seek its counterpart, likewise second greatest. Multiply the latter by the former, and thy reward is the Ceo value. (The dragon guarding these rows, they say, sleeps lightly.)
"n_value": 542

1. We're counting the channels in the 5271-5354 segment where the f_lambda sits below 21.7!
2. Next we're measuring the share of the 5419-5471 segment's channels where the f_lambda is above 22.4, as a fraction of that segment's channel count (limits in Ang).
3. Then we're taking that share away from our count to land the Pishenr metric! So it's 11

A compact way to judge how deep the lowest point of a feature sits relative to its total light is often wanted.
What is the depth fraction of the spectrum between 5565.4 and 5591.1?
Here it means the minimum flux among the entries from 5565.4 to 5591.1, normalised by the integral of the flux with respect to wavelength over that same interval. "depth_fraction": 0.036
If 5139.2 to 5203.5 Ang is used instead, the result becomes 0.014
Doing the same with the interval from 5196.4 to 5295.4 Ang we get 0.008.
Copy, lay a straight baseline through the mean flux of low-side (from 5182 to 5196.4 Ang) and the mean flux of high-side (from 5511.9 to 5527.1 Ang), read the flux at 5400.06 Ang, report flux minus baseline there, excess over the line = 2.3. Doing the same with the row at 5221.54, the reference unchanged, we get 7.7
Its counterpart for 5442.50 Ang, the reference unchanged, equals 0.8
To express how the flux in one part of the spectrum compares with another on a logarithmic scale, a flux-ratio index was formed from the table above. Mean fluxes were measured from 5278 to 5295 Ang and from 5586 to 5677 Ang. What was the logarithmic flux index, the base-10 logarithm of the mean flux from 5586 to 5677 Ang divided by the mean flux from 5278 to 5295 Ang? 0.036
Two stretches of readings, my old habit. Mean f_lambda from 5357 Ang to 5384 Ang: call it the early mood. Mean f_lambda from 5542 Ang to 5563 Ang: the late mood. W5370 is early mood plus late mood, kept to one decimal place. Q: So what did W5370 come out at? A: 45.5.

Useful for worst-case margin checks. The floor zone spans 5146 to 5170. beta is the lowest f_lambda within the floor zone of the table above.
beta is 20.5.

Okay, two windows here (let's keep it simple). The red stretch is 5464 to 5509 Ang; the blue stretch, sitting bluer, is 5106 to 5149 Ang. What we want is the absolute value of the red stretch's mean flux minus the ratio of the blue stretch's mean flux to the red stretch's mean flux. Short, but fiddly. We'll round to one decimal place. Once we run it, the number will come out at 21.6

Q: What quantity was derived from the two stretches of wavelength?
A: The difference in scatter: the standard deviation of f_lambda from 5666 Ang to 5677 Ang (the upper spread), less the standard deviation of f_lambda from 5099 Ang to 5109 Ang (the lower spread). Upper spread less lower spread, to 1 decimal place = -0.2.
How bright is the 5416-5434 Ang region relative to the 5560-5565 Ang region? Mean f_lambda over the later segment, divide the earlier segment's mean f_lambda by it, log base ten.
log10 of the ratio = 0.006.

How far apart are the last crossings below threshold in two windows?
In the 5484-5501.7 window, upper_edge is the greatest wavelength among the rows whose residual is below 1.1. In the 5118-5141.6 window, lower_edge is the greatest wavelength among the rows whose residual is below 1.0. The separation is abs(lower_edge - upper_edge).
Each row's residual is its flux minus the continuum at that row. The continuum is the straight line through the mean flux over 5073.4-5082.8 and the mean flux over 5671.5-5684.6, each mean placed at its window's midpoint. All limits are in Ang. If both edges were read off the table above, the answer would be 357.5 Ang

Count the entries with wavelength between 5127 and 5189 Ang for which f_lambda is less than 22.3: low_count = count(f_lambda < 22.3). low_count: 15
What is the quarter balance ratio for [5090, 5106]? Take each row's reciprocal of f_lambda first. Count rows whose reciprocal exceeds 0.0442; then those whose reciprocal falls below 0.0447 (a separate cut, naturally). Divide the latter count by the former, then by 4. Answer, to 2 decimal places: 1.75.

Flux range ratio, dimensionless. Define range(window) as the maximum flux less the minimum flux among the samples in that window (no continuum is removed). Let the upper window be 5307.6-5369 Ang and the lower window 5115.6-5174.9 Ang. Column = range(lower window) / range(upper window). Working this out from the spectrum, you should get 1.15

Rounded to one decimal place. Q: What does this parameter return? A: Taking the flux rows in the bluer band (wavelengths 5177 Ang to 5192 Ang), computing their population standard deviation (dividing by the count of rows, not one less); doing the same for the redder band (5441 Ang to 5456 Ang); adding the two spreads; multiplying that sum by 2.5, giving 2.8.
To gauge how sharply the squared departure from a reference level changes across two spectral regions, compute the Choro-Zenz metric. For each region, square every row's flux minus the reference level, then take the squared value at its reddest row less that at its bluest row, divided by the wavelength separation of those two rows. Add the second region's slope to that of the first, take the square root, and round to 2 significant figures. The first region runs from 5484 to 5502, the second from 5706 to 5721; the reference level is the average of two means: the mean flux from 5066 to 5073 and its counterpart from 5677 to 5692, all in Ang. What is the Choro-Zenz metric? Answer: 1.2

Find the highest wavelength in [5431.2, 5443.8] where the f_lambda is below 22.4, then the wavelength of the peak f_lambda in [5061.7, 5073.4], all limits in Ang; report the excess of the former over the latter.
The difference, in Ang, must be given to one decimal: 374.6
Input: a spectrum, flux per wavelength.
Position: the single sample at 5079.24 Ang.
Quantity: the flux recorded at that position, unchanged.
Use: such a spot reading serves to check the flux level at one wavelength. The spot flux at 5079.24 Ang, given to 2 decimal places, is 23.00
